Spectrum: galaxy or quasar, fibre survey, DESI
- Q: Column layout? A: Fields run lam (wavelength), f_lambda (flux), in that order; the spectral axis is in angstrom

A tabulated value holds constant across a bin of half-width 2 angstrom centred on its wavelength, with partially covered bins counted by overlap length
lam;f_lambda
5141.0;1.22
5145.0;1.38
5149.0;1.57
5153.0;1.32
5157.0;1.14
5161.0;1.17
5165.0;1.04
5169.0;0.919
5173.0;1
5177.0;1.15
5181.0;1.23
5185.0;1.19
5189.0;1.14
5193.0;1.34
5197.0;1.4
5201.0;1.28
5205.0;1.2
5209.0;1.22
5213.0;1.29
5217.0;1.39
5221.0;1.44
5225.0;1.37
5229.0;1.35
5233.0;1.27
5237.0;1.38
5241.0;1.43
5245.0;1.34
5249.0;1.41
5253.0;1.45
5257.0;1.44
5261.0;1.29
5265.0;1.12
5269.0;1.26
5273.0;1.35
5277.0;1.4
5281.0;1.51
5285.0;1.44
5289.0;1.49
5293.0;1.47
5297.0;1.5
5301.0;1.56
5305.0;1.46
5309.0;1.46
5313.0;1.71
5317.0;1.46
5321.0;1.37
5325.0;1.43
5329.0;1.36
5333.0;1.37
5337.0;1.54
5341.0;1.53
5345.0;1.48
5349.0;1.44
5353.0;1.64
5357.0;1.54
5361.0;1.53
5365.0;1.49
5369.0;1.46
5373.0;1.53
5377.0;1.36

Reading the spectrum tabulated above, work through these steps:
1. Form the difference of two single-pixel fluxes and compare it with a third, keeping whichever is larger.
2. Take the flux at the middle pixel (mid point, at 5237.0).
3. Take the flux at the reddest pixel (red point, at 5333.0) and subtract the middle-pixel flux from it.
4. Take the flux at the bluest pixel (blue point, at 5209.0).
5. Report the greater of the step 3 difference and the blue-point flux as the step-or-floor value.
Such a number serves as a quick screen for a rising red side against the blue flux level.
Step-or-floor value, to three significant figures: 1.22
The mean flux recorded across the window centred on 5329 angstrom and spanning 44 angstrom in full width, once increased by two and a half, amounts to 3.97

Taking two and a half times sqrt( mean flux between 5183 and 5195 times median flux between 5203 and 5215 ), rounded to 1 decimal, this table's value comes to 3.1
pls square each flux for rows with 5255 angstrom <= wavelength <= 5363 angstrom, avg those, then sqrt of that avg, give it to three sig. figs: 1.45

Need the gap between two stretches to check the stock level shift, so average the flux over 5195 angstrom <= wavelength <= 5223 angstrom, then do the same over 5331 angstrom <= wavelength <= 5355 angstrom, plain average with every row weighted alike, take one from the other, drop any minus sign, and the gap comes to 0.183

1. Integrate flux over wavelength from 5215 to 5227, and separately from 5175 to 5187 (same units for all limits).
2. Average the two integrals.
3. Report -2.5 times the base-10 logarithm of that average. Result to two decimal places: -2.98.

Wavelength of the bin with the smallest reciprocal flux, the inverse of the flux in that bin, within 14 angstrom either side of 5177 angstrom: 5181.0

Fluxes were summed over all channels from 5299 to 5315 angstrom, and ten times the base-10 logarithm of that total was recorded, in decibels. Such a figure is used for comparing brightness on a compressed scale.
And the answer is 7.92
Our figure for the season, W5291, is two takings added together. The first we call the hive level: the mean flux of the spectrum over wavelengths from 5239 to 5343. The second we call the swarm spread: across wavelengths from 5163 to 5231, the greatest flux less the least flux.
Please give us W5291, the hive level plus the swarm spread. 1.95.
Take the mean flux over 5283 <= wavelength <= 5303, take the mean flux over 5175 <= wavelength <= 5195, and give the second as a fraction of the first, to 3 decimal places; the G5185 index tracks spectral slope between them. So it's 0.811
